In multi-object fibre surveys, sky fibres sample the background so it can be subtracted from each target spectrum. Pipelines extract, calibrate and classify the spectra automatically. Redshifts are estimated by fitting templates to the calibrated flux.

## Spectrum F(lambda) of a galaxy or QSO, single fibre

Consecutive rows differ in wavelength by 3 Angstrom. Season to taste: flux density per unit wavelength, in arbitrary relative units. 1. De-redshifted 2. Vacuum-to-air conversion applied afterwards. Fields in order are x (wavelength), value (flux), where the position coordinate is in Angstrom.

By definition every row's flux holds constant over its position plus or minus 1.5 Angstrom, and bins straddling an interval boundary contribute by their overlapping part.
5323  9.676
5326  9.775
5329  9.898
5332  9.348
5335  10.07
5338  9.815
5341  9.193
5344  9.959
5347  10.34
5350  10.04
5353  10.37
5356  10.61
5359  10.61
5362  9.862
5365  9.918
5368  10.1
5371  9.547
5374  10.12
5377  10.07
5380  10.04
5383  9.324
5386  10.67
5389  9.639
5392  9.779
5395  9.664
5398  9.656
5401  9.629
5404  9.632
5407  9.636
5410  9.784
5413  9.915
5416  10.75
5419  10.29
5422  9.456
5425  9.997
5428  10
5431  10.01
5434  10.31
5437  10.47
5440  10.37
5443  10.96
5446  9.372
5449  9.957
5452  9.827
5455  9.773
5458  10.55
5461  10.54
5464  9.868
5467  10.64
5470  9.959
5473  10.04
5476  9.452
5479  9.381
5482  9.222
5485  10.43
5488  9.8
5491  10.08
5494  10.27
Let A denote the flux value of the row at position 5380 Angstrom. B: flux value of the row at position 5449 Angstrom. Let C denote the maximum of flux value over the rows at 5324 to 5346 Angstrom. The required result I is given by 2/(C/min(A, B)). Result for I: 1.98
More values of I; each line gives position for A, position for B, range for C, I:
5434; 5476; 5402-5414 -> 1.91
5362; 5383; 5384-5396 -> 1.75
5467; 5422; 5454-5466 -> 1.79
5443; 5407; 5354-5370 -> 1.82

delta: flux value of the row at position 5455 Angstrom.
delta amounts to 9.773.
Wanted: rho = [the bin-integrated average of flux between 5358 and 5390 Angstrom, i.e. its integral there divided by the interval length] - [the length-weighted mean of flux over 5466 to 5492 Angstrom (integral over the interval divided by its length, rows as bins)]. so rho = 0.116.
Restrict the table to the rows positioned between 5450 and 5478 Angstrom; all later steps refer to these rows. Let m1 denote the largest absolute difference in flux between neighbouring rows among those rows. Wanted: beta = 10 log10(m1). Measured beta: -1.1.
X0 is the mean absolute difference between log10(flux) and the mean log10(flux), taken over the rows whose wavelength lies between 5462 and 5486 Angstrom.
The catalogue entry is 0.0174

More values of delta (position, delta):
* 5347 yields 10.34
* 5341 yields 9.193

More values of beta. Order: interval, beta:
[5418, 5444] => -0.8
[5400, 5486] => 2.0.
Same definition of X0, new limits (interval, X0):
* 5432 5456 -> 0.0170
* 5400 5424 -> 0.0140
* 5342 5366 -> 0.0114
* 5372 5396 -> 0.0136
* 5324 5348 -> 0.0121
